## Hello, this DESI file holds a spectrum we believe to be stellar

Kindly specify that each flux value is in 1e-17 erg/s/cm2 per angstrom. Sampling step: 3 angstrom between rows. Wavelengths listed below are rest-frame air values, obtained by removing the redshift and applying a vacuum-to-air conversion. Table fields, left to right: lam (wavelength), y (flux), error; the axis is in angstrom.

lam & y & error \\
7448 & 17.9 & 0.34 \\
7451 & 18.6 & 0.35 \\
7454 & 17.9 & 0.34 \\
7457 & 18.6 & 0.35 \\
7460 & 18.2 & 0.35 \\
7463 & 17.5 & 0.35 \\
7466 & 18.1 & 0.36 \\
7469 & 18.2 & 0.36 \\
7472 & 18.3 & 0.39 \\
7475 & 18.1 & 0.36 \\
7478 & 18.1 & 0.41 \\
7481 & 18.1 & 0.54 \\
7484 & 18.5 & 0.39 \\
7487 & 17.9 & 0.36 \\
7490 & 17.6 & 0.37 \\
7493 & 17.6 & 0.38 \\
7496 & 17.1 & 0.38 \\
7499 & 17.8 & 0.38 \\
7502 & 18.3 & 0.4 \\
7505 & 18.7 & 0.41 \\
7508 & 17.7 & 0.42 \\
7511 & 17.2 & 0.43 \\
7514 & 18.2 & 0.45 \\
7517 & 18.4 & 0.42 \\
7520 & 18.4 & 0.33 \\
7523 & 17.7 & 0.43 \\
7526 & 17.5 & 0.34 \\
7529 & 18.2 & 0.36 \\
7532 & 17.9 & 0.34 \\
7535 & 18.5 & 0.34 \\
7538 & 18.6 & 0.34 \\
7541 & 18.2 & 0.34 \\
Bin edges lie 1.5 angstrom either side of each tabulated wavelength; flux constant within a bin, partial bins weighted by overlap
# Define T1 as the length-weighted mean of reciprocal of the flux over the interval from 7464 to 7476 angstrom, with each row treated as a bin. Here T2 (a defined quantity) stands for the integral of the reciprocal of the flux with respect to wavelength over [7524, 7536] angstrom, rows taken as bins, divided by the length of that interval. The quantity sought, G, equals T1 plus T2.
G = 0.111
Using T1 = 0.0551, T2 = 0.0556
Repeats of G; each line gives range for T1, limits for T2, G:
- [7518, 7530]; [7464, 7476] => 0.111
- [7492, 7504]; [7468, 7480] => 0.111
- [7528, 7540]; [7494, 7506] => 0.110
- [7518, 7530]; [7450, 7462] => 0.110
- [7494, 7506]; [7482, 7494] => 0.112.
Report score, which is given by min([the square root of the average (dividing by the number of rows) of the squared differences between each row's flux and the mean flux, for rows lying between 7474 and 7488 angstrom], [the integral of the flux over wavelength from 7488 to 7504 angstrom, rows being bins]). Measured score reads 0.20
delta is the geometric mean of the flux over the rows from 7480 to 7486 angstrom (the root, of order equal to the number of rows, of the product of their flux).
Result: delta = 18.3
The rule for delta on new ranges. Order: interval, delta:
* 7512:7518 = 18.3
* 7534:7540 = 18.5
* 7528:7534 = 18.0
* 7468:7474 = 18.2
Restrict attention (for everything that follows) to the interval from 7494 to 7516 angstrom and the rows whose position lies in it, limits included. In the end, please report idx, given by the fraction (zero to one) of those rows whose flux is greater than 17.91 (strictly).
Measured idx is 0.43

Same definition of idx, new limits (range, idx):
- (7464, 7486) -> 1.00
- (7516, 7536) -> 0.57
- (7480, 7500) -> 0.29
